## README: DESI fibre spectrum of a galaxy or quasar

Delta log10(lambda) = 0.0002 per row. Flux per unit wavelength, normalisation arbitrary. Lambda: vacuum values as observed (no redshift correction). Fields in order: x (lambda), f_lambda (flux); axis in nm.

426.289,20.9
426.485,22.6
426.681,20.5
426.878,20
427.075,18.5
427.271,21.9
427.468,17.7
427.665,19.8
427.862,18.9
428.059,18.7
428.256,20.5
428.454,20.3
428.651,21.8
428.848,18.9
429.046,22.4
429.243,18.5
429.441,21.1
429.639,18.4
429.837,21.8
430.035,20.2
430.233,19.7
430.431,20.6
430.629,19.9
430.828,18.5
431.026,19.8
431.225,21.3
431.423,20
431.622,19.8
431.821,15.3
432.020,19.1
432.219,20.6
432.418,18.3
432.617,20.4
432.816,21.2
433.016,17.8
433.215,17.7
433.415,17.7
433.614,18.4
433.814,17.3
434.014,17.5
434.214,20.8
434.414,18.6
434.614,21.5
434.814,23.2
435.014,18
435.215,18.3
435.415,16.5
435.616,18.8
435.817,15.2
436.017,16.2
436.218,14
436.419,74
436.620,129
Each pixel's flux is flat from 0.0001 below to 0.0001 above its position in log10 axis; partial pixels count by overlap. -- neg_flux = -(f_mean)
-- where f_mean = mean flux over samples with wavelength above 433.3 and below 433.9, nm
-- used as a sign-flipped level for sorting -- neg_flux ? -17.8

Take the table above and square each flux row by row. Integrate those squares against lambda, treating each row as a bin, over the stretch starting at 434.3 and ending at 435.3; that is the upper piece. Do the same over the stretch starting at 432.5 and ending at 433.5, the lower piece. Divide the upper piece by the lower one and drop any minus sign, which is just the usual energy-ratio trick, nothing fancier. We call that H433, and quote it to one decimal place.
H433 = 1.1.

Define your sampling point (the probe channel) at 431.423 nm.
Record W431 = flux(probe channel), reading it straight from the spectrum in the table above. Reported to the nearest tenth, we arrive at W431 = 20.0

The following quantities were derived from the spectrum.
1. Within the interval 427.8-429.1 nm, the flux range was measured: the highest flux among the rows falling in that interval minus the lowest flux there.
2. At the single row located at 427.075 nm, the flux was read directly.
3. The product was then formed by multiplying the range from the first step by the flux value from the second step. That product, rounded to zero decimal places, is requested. 68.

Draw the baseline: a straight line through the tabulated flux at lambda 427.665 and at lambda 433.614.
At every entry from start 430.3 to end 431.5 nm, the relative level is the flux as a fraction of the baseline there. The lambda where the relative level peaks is 431.225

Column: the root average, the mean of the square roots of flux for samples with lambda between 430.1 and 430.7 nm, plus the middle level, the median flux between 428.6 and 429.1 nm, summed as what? 26.3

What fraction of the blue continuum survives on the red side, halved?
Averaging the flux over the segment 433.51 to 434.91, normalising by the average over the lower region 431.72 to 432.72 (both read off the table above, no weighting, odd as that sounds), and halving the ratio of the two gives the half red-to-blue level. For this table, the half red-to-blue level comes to 0.523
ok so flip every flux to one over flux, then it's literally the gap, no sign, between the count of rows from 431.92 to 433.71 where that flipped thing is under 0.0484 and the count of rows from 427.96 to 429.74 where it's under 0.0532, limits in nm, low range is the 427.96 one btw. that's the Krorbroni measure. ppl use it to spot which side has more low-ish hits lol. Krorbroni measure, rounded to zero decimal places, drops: 5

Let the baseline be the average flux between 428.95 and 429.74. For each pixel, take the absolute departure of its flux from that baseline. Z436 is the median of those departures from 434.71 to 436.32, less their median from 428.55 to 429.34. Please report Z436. 1.7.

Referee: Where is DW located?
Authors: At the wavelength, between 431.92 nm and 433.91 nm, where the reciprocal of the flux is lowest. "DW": 432.816 nm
